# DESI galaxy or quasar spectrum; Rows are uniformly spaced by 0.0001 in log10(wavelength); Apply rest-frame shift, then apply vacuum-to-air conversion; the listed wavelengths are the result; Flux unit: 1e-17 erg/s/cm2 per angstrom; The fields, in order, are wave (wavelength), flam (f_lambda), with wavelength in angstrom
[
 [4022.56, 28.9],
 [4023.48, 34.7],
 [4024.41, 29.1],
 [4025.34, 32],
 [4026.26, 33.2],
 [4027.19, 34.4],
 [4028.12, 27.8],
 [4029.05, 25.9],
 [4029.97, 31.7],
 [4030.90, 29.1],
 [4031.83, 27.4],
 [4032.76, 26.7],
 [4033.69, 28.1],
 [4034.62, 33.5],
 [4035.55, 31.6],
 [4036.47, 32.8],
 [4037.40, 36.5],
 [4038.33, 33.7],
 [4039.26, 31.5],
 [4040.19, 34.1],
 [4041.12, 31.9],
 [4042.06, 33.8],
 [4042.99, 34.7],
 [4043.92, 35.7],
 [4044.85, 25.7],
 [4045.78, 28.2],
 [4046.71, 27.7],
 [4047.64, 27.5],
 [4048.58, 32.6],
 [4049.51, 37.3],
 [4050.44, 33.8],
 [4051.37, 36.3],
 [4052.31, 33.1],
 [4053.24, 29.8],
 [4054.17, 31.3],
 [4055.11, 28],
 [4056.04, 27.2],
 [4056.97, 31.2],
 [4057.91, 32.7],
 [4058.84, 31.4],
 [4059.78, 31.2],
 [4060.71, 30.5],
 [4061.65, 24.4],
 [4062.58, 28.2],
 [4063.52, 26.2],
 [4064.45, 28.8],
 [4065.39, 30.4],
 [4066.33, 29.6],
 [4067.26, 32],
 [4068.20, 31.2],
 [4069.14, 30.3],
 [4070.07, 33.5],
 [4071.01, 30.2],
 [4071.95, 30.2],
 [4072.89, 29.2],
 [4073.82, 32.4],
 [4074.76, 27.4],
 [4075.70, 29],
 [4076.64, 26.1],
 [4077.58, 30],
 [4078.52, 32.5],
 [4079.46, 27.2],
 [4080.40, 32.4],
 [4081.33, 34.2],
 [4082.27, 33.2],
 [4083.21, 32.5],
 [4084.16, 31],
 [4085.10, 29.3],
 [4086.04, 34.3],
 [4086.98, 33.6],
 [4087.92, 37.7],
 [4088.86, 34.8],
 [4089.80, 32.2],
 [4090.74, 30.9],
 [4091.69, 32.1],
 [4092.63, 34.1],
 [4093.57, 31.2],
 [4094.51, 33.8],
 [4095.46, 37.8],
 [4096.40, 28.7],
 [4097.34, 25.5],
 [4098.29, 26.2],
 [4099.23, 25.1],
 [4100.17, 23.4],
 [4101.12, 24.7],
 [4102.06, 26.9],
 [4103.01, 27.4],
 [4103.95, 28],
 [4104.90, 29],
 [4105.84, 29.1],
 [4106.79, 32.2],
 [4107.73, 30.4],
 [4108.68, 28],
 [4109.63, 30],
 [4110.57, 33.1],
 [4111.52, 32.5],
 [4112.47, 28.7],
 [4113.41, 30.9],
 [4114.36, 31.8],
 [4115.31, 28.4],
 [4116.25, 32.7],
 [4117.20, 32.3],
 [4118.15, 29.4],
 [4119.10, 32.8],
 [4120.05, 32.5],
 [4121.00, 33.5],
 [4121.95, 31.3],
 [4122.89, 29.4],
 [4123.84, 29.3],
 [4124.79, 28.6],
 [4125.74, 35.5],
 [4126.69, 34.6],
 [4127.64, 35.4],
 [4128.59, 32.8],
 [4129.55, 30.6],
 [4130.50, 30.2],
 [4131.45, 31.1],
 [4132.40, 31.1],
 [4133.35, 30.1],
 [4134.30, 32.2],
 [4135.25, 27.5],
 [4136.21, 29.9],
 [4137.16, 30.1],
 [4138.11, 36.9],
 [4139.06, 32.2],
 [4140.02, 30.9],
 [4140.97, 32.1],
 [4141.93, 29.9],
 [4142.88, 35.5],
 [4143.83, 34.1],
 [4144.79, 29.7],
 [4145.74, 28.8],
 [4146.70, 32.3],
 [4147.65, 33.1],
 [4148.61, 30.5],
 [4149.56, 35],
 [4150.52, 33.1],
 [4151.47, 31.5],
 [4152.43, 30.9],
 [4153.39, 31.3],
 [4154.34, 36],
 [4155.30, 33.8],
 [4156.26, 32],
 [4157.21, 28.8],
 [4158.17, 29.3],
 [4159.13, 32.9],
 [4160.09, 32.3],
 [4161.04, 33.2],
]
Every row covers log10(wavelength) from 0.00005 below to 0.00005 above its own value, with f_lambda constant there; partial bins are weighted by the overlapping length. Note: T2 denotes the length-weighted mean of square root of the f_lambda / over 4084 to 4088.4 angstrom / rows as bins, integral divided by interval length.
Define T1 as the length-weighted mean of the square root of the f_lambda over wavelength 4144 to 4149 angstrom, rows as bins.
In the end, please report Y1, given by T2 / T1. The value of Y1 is 1.04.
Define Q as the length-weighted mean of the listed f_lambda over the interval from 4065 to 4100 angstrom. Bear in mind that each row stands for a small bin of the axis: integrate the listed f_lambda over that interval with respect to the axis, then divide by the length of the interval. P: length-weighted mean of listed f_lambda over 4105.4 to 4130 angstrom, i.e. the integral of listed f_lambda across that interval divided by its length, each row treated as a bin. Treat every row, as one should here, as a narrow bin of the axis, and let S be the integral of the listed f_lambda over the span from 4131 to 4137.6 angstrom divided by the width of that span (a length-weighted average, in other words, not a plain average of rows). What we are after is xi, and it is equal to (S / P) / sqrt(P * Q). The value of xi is 0.031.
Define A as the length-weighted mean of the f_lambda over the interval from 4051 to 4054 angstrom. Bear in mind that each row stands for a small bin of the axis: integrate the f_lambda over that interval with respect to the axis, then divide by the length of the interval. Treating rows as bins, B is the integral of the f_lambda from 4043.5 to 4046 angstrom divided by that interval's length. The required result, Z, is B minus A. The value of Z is -2.8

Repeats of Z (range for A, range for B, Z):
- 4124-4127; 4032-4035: -3.3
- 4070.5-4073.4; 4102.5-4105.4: -1.8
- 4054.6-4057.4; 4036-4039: 5.4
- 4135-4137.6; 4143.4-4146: 1.7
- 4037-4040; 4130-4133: -3.0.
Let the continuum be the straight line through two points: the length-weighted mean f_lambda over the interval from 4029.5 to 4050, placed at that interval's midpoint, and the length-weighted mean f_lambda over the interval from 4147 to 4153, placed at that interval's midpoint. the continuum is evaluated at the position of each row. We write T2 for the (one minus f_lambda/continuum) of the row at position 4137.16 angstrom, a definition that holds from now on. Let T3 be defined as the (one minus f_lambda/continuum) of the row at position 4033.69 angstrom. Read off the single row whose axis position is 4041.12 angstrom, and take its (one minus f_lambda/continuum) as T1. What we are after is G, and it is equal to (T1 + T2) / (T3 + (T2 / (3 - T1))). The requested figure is 0.4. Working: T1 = -0.014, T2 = 0.07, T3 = 0.11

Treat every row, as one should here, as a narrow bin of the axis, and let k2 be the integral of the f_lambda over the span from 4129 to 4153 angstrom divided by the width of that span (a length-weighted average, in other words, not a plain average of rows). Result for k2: 31.6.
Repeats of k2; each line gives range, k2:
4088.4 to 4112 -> 29.9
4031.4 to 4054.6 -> 31.8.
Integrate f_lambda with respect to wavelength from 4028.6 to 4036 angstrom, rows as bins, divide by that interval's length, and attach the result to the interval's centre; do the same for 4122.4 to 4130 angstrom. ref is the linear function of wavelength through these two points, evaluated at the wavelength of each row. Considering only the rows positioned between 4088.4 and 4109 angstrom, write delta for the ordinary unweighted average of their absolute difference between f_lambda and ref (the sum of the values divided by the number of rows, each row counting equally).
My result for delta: 3.38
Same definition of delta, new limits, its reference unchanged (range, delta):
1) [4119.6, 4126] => 2.13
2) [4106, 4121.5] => 1.47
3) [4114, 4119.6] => 1.38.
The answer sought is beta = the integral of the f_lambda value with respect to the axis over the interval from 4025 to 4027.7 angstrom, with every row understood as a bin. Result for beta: 89.6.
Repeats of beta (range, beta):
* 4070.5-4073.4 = 86.9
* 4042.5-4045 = 82.2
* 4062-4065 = 83.1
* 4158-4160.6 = 82.8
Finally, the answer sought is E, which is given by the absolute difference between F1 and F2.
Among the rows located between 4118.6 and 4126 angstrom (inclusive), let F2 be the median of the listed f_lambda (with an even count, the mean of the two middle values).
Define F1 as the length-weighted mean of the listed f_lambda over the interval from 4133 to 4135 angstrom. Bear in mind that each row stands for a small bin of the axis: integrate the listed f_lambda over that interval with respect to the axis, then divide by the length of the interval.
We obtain 1.0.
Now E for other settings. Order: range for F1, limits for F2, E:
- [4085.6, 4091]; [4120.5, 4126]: 3.7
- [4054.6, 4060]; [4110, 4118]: 1.8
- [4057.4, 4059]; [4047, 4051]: 1.1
